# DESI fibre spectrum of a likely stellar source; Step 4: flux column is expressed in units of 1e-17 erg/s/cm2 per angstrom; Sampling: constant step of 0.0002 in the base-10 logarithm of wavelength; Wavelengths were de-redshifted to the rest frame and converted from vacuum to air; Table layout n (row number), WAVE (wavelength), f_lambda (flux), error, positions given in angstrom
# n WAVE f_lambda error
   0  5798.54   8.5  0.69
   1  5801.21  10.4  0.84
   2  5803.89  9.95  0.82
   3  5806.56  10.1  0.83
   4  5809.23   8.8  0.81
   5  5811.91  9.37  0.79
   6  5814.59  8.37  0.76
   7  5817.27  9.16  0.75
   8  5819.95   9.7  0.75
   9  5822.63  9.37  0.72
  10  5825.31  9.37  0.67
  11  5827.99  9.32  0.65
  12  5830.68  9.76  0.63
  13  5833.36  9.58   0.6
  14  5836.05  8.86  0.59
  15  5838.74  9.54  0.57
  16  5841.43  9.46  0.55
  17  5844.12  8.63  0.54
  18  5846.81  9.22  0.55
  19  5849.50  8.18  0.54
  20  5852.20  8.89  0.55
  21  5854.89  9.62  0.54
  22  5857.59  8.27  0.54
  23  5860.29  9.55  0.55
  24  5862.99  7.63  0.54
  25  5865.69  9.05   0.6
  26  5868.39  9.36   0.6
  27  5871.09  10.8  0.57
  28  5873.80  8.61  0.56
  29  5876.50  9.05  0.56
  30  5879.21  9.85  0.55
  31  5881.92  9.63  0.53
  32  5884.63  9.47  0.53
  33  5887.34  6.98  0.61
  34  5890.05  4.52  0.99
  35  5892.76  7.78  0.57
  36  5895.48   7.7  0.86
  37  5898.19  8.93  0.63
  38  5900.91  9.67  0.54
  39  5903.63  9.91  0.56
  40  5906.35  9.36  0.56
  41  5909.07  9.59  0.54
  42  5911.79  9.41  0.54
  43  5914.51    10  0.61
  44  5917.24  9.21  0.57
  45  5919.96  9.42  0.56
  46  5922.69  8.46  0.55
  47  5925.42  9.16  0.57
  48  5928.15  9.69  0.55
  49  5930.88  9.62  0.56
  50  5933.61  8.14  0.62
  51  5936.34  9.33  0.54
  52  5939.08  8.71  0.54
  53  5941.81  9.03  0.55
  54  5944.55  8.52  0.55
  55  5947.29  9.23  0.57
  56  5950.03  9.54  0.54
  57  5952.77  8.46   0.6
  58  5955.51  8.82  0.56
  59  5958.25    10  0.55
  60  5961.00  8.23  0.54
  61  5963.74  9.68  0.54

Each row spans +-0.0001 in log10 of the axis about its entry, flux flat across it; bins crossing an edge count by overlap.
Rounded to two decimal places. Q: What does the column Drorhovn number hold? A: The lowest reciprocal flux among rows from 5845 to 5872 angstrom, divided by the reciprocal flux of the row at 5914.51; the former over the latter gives 0.93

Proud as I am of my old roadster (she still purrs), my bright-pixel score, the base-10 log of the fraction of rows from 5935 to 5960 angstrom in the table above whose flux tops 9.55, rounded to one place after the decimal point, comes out -1.0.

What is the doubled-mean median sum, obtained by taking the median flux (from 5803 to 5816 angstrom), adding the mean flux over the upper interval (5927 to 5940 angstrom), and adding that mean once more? 27.6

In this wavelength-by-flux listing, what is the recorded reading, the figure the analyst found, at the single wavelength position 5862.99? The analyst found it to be 7.63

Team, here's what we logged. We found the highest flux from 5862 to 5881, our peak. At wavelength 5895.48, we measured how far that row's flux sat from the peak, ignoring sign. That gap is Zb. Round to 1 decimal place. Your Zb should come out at 3.1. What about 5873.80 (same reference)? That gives 2.2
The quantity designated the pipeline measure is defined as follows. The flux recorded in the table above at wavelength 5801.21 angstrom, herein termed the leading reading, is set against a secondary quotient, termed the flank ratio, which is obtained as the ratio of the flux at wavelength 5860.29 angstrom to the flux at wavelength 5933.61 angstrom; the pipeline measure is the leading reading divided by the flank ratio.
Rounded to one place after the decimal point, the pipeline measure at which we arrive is 8.9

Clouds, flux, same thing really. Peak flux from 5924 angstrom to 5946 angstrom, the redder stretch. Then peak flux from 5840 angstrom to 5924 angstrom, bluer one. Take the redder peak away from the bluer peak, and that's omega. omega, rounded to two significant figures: 1.1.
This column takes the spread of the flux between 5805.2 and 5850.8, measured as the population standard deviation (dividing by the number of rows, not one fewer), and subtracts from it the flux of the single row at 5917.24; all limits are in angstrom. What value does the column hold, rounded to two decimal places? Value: -8.72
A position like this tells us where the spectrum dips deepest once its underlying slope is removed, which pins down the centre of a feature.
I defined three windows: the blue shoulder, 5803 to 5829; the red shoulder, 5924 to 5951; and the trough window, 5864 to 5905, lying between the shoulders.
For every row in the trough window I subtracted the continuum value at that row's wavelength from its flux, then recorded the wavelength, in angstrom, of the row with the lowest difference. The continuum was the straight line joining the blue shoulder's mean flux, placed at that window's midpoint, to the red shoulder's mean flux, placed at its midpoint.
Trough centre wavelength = 5890.05 angstrom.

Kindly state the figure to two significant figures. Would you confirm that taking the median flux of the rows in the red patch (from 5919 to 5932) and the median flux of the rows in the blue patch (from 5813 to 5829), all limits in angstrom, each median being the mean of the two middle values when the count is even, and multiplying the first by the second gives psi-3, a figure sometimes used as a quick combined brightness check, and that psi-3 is 88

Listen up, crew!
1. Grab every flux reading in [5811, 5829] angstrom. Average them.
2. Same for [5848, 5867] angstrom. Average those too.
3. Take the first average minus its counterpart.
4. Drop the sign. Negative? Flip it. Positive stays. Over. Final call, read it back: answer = 0.5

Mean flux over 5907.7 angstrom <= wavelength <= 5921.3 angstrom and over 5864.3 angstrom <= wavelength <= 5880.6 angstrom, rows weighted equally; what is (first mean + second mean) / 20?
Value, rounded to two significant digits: 0.95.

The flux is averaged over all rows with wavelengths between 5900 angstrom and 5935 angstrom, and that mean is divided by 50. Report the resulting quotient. 0.187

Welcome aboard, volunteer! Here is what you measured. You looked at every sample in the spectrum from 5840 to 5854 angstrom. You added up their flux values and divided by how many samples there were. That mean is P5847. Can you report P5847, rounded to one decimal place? 8.9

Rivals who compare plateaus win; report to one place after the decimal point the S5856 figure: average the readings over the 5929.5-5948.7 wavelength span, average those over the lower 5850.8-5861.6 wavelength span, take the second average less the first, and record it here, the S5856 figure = 0.1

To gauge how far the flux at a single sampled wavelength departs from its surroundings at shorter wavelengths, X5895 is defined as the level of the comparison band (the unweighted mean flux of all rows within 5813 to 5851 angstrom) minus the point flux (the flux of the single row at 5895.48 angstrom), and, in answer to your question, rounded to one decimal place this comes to 1.5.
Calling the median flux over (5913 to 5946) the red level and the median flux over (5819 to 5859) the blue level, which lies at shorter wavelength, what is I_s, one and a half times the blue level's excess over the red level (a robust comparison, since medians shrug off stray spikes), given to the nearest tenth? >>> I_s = 0.3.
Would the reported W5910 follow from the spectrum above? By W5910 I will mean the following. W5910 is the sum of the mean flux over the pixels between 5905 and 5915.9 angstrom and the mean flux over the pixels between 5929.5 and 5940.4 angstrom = 18.5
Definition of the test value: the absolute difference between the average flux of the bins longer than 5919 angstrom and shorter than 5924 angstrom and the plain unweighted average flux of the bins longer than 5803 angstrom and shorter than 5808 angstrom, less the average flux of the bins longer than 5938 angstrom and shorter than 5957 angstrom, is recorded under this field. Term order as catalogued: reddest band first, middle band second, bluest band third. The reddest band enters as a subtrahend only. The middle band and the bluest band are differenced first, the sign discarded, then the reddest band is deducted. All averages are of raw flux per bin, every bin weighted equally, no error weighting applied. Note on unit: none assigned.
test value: -7.8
